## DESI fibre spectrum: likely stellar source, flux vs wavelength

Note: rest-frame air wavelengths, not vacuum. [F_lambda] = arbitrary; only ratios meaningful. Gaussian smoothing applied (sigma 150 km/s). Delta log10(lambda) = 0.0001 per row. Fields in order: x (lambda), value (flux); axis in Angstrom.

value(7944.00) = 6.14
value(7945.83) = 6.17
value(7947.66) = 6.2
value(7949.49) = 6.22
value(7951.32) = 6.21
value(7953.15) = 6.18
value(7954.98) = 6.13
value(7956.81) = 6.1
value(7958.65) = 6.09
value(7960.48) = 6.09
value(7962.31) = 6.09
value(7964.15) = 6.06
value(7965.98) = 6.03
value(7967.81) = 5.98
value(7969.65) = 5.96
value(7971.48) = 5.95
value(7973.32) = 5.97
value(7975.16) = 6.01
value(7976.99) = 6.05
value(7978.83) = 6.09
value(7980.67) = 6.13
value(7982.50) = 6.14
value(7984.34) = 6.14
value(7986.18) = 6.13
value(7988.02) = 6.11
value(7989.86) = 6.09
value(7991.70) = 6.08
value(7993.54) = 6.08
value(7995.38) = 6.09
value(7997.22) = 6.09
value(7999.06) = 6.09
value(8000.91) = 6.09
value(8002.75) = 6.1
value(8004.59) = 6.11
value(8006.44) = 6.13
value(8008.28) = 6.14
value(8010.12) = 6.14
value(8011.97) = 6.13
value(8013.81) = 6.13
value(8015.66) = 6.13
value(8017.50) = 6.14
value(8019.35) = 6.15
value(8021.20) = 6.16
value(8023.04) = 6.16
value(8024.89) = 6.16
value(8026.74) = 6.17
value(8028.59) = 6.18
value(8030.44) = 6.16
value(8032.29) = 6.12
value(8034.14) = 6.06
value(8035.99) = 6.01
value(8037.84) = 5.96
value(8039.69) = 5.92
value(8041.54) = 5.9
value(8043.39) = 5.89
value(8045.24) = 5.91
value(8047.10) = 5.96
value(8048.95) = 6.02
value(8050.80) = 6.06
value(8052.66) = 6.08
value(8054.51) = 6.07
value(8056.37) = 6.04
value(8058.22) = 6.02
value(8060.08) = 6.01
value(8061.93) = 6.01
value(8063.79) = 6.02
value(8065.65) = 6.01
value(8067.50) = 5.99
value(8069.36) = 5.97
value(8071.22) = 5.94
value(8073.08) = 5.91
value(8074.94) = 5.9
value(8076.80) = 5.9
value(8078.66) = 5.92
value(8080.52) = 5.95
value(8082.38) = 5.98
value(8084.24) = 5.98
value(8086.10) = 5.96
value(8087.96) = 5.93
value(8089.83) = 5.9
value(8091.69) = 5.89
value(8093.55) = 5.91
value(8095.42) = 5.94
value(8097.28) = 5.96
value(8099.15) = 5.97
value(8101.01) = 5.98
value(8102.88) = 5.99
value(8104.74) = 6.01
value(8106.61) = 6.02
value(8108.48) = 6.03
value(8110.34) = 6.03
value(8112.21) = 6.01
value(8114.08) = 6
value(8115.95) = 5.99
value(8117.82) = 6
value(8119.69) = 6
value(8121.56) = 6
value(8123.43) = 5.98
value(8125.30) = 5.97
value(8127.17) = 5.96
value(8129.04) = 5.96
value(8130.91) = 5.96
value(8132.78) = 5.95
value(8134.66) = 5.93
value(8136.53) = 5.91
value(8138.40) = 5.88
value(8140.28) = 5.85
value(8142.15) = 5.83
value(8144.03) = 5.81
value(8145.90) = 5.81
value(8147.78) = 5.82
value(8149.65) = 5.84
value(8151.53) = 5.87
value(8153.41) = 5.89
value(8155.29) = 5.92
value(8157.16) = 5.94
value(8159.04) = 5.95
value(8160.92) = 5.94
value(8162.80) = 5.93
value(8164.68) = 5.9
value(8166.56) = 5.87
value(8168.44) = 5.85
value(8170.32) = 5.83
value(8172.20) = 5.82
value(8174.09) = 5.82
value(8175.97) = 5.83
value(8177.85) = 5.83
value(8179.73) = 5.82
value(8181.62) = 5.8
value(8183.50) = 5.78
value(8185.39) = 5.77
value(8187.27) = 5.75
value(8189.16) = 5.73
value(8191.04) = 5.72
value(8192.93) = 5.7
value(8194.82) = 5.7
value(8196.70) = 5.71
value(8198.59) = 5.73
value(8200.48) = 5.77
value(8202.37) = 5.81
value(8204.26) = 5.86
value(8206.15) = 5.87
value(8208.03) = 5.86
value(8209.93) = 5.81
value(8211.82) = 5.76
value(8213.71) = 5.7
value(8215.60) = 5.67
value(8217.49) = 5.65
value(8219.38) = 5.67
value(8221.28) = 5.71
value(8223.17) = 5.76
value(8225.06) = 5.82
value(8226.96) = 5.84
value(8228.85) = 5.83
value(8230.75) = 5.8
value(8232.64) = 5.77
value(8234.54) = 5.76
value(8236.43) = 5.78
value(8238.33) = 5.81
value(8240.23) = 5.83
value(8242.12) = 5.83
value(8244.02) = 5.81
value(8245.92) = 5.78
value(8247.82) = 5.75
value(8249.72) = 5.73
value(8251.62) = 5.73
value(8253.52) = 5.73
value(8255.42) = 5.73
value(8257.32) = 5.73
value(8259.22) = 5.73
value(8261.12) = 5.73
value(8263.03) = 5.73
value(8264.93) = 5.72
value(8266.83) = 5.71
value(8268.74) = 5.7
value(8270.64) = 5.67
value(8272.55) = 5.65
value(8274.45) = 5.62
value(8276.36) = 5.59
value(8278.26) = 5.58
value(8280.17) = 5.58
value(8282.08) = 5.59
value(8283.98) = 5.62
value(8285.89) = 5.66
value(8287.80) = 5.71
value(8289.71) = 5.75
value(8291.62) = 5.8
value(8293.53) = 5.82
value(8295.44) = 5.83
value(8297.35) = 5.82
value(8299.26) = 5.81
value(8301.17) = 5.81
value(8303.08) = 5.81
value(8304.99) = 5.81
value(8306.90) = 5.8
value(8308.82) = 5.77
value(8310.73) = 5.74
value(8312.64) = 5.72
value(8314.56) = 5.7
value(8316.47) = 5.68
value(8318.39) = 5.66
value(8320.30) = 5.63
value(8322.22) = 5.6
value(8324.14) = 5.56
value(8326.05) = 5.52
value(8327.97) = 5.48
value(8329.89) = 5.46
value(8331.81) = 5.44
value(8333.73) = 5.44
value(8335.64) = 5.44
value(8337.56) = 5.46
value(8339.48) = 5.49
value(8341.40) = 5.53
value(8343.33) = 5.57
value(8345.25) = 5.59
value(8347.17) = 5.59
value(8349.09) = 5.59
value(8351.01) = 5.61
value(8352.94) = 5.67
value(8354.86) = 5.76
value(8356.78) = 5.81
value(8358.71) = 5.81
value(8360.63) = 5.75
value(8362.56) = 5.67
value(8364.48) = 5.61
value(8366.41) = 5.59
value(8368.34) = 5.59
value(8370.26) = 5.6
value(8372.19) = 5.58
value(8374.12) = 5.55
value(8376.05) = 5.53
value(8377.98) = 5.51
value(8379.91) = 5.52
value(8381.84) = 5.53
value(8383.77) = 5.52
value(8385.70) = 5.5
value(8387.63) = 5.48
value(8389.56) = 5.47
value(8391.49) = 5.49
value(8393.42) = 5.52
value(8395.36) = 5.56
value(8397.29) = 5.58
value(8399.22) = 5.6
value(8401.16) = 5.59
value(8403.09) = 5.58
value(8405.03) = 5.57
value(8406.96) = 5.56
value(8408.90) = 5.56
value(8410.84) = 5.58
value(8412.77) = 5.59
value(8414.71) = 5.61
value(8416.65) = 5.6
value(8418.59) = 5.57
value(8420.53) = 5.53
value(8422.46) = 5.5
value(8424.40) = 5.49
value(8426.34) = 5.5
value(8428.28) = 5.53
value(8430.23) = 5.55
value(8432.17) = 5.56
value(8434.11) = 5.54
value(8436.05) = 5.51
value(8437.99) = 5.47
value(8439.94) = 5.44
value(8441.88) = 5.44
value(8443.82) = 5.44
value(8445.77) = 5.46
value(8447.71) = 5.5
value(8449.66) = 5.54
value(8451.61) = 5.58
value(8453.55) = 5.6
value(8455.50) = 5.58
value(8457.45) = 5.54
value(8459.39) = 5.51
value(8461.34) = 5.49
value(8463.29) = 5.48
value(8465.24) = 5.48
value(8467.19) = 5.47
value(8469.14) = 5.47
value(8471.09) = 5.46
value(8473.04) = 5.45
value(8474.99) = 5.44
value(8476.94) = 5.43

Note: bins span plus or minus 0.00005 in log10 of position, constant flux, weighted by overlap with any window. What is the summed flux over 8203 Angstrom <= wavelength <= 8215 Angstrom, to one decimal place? 34.9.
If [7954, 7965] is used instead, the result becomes 36.6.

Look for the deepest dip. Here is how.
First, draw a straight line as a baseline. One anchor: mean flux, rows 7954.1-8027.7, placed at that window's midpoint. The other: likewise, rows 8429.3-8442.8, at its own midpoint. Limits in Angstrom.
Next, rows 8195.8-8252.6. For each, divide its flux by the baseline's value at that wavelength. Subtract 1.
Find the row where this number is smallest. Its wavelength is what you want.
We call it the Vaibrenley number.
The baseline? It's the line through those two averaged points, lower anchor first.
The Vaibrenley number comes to 8217.49 Angstrom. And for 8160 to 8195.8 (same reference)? 8192.93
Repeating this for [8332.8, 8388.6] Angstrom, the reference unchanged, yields 8333.73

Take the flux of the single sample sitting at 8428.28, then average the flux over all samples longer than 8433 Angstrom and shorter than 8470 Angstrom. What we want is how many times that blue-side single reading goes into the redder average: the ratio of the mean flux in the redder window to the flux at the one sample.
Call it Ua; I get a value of 0.995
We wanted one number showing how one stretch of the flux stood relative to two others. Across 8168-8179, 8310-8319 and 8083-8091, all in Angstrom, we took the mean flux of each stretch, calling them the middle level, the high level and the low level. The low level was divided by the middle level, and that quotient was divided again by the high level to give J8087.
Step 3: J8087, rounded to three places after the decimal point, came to 0.179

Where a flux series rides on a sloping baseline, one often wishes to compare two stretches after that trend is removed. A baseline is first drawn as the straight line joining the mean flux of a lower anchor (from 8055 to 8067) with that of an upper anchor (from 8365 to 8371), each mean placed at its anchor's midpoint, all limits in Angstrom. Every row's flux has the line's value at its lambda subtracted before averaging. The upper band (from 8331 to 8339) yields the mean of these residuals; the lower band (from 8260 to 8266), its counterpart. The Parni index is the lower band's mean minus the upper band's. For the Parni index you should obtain 0.18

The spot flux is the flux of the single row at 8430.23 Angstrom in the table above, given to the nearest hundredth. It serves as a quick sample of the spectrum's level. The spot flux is 5.55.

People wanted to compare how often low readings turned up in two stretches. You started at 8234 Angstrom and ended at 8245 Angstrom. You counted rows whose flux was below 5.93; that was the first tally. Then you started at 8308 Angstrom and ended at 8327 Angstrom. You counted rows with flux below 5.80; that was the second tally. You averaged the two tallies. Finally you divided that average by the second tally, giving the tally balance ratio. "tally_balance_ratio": 0.80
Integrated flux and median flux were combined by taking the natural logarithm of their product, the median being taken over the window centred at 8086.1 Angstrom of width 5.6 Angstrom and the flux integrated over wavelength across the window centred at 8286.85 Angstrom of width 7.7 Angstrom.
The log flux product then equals 5.56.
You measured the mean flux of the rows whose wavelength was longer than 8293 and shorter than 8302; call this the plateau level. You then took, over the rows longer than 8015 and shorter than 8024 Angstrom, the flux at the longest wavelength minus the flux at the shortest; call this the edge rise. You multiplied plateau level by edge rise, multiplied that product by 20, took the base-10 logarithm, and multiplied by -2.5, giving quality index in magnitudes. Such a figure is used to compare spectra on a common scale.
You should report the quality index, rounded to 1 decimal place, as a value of -1.4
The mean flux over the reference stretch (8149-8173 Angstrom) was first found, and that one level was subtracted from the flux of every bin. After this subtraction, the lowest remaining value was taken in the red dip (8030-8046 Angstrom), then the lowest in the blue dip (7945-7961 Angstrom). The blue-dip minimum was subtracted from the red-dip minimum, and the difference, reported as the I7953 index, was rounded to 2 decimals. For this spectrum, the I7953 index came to -0.20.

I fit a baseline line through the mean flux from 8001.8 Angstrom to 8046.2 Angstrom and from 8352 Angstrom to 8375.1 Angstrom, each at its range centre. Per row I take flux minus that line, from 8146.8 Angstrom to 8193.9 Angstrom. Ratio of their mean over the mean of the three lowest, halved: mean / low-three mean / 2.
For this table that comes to 0.21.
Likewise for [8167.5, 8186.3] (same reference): 0.39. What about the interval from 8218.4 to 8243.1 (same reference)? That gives 0.17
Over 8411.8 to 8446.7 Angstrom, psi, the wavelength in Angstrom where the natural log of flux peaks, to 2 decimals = 8414.71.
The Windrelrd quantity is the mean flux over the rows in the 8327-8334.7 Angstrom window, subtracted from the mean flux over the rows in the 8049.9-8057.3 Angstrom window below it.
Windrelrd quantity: 0.61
